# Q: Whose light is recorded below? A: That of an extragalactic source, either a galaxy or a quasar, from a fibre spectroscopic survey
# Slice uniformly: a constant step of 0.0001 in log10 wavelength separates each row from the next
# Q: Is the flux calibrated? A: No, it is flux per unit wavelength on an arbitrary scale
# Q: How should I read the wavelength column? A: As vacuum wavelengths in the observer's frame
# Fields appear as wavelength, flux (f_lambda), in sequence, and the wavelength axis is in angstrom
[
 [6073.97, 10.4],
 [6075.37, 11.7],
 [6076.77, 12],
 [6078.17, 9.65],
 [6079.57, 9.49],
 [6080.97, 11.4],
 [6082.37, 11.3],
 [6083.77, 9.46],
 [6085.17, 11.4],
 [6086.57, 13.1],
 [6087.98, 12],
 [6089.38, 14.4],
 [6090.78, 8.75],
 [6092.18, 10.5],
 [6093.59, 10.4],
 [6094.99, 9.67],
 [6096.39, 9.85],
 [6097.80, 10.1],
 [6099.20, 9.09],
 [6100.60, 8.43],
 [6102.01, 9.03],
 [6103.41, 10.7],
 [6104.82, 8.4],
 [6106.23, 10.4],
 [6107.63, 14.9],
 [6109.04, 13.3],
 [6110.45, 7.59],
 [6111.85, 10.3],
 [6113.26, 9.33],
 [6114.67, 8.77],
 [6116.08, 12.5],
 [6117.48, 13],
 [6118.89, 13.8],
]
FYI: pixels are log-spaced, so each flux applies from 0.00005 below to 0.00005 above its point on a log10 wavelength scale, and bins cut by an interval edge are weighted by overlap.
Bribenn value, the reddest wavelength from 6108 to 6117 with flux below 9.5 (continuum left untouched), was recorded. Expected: 6114.67 angstrom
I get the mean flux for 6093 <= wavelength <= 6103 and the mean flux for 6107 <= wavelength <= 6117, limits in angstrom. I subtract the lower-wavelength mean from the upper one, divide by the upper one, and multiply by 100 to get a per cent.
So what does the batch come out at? 13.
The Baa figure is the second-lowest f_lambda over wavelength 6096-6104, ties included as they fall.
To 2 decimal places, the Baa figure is 9.03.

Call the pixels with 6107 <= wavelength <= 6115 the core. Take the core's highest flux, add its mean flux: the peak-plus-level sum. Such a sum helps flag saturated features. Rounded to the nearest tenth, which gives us 25.6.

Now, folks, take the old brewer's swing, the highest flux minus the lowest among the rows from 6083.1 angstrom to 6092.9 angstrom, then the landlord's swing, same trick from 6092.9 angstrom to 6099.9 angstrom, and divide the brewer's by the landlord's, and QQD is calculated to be 4.3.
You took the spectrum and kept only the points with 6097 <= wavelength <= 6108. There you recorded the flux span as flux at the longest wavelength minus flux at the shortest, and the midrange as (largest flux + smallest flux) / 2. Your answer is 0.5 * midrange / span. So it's 1.2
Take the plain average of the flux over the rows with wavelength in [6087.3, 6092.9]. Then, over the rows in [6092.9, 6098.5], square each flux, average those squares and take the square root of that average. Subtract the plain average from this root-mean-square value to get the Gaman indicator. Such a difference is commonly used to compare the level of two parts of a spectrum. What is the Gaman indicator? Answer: -1.40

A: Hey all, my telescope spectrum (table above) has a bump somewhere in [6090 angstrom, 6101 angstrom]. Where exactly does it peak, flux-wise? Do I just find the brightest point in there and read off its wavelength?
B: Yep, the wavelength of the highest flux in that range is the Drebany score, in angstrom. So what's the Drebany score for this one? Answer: 6092.18 angstrom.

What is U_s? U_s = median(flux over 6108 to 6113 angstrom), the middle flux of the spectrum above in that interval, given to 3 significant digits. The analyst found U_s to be 10.3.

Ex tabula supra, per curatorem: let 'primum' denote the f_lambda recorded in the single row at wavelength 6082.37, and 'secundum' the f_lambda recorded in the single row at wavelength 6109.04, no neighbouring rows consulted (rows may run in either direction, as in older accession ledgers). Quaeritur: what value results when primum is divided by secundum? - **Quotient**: 0.85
